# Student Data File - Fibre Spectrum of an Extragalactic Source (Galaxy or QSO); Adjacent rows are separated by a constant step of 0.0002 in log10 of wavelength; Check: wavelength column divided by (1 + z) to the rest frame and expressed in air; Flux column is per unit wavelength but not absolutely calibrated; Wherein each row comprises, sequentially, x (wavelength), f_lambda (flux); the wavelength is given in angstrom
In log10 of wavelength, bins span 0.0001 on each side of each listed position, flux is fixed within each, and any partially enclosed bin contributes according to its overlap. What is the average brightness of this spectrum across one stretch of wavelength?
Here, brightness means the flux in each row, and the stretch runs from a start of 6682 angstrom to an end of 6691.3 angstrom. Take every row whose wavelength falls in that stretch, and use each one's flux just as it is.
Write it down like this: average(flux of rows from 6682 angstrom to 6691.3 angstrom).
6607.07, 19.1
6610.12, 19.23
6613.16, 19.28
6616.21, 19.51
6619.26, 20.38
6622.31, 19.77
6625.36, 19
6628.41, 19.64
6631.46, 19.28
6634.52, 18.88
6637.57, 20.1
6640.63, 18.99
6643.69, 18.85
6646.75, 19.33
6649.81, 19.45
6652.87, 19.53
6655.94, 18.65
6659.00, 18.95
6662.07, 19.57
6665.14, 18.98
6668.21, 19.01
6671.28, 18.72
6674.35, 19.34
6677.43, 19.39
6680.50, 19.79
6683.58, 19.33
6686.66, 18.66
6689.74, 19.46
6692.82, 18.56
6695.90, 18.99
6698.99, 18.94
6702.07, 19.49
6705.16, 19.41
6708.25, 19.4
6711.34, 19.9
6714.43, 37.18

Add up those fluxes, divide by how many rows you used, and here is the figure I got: 19.1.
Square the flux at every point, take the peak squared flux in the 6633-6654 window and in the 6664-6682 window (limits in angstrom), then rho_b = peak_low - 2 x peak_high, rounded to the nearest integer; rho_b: -379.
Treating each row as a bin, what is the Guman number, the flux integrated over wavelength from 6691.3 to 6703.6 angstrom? 234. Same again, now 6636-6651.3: 296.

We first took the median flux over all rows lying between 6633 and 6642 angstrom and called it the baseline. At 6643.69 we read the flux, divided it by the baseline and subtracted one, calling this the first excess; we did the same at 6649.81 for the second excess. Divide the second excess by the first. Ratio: -3.3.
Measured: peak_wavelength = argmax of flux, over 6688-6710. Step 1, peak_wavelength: 6702.07 angstrom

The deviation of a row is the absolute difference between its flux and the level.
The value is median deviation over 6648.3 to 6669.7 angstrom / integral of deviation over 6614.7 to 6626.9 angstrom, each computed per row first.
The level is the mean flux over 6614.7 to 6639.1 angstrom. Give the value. 0.112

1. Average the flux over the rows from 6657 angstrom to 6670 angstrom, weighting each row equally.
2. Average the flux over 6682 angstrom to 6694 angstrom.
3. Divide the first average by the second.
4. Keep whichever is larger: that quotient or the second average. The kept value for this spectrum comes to 19.0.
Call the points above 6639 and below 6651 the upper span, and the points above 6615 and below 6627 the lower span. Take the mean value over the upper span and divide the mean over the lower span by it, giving 1.03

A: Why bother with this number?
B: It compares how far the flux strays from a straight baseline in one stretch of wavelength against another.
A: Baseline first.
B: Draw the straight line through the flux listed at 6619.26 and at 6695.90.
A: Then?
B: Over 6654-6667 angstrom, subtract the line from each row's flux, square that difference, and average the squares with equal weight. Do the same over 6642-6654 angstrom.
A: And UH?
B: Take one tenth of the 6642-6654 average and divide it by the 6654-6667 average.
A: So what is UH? 0.09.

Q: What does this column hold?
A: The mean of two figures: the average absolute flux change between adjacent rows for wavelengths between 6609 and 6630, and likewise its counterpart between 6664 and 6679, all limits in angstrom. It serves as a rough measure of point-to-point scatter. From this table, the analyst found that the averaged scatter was 0.39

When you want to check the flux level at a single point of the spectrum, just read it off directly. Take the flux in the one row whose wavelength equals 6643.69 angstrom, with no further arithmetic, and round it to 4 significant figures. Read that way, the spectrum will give 18.85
